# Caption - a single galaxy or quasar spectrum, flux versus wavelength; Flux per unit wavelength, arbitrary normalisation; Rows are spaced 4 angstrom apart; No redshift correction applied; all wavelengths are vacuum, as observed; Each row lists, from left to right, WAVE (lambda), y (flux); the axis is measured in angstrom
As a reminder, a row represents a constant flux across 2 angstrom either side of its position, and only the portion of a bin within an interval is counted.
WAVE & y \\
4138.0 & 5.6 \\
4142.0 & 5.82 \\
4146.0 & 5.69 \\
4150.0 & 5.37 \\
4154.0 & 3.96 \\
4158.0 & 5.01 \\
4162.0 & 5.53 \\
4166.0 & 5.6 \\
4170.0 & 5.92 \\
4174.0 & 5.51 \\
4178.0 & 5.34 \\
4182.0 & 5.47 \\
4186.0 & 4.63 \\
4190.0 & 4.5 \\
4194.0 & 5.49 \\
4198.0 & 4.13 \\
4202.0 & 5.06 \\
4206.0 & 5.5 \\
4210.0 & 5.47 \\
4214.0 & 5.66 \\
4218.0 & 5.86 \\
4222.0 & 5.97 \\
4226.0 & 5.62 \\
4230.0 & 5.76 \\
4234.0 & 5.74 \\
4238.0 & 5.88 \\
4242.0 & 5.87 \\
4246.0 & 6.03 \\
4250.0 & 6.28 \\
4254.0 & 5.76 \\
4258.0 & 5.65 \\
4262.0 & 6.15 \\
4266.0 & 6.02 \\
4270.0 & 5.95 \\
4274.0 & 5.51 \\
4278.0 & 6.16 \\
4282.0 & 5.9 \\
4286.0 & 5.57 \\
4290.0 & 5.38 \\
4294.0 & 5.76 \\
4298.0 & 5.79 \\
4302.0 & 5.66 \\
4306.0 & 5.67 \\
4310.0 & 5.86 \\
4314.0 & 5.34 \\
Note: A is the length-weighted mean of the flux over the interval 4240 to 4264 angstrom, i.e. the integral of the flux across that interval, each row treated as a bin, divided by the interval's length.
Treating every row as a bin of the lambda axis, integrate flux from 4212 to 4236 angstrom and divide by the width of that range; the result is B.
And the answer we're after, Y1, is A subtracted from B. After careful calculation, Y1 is -0.19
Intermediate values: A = 6.0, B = 5.77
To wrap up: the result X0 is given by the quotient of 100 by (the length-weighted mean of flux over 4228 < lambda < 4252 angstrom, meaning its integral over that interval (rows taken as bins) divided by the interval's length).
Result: 16.9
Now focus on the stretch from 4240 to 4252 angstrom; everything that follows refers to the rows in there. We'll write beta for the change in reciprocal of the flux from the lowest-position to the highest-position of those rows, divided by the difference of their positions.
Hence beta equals -0.0014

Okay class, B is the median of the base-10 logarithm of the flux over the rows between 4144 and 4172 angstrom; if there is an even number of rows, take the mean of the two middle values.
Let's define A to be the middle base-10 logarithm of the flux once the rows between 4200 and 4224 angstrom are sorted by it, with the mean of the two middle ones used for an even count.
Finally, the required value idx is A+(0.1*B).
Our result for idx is 0.821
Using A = 0.747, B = 0.743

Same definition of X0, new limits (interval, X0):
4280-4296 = 17.7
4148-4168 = 19.6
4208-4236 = 17.5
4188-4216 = 19.5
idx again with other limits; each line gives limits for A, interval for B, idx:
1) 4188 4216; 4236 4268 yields 0.815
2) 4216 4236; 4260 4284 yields 0.838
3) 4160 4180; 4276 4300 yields 0.819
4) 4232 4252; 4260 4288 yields 0.847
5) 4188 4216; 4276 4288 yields 0.815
